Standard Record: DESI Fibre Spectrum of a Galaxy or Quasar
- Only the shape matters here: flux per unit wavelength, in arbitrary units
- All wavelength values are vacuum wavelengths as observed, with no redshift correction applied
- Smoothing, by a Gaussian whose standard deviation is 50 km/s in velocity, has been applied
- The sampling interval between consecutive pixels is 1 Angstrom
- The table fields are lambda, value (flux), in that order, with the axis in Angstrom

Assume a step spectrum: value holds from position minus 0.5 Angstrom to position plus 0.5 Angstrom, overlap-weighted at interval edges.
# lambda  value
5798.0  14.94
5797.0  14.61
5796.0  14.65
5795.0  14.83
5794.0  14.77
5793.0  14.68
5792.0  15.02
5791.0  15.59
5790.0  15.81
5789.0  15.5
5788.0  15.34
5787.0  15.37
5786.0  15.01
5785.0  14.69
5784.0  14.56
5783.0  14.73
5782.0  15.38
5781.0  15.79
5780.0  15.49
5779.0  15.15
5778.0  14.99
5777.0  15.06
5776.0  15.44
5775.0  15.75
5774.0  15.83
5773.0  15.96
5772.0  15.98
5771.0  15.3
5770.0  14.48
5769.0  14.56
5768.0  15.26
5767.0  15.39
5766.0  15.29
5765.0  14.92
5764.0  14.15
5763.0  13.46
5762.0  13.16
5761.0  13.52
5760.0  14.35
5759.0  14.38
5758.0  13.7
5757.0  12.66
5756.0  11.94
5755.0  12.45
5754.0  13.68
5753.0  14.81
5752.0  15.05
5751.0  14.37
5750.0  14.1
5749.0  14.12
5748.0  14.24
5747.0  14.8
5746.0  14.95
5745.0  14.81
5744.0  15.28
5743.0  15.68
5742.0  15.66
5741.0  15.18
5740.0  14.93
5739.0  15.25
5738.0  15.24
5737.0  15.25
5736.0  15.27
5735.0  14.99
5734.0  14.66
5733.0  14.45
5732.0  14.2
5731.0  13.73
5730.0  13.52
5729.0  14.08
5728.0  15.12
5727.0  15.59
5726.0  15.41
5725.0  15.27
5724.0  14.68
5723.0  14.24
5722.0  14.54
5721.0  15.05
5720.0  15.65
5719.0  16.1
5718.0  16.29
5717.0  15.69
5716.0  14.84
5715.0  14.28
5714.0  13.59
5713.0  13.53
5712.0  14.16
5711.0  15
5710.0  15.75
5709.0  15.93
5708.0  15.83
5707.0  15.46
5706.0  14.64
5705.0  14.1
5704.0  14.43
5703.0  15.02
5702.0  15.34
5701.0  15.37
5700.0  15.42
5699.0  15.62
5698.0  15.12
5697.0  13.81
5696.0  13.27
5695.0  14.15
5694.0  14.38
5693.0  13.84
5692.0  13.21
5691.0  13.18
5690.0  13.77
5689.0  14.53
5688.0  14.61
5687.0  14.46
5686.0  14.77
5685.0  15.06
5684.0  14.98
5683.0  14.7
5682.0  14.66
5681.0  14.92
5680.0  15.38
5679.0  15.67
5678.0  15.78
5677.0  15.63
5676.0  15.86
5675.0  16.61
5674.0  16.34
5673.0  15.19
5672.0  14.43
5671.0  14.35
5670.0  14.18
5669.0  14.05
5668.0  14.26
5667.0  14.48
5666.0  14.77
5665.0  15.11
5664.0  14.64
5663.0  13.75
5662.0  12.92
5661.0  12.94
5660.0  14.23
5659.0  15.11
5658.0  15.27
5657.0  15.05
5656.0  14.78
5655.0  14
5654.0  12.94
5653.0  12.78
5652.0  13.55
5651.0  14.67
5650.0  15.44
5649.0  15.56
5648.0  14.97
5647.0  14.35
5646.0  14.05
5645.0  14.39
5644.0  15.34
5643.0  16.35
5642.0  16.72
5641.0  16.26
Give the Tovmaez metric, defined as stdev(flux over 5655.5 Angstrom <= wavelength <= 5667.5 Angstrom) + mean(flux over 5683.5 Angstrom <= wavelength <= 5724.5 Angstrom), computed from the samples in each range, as 15.5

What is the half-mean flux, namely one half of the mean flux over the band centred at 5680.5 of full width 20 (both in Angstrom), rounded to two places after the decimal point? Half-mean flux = 7.54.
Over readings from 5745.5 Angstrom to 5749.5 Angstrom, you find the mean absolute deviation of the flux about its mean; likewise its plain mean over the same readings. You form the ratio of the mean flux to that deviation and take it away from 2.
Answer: -40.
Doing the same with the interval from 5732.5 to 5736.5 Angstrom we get -50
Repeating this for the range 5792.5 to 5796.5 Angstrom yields -216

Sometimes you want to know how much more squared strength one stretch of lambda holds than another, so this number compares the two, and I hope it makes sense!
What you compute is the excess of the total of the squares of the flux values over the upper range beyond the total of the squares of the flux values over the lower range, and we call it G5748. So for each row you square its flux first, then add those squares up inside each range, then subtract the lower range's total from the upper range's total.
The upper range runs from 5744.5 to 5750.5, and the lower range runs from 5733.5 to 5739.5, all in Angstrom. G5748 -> -107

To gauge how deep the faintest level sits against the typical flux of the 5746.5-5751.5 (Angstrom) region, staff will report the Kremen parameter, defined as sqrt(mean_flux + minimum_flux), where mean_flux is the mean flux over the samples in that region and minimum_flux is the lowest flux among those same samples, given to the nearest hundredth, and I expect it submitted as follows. 5.33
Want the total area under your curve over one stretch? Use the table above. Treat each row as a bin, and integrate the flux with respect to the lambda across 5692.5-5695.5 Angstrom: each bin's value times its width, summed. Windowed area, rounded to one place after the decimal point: 42.4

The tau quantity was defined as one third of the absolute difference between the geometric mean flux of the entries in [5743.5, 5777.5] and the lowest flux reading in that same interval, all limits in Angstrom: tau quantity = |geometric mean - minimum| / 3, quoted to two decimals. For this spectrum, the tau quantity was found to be 0.84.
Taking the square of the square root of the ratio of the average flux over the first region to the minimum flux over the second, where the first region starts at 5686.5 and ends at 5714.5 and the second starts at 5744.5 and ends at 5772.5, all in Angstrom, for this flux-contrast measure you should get 1.22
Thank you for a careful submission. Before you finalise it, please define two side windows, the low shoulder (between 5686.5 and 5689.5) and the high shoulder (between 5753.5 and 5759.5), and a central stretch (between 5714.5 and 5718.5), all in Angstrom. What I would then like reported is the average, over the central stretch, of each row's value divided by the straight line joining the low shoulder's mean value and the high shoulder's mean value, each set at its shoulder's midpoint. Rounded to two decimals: 1.09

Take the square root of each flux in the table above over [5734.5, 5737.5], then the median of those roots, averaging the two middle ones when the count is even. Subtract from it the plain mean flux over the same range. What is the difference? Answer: -11.3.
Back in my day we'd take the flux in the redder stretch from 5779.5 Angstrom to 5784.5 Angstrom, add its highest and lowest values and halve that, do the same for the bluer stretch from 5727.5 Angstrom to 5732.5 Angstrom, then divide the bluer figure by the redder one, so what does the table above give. 0.94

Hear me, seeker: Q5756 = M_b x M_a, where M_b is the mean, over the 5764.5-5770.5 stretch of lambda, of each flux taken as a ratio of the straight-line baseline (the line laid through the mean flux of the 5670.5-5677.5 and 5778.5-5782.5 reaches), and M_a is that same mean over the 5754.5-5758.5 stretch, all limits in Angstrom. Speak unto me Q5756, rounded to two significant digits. 0.80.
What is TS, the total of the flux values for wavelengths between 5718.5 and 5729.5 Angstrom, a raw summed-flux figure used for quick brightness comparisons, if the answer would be 166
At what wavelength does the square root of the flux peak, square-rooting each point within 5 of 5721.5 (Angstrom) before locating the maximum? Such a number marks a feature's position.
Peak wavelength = 5718.0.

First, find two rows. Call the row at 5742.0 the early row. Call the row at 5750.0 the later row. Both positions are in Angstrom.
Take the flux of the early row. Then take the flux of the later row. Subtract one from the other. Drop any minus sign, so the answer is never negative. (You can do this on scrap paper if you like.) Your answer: 1.6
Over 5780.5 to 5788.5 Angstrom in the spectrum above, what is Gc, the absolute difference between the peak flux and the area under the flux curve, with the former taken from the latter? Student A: 105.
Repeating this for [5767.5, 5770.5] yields 29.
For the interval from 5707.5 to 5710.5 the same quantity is 32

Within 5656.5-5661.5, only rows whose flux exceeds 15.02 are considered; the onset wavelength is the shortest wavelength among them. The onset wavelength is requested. 5657.0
